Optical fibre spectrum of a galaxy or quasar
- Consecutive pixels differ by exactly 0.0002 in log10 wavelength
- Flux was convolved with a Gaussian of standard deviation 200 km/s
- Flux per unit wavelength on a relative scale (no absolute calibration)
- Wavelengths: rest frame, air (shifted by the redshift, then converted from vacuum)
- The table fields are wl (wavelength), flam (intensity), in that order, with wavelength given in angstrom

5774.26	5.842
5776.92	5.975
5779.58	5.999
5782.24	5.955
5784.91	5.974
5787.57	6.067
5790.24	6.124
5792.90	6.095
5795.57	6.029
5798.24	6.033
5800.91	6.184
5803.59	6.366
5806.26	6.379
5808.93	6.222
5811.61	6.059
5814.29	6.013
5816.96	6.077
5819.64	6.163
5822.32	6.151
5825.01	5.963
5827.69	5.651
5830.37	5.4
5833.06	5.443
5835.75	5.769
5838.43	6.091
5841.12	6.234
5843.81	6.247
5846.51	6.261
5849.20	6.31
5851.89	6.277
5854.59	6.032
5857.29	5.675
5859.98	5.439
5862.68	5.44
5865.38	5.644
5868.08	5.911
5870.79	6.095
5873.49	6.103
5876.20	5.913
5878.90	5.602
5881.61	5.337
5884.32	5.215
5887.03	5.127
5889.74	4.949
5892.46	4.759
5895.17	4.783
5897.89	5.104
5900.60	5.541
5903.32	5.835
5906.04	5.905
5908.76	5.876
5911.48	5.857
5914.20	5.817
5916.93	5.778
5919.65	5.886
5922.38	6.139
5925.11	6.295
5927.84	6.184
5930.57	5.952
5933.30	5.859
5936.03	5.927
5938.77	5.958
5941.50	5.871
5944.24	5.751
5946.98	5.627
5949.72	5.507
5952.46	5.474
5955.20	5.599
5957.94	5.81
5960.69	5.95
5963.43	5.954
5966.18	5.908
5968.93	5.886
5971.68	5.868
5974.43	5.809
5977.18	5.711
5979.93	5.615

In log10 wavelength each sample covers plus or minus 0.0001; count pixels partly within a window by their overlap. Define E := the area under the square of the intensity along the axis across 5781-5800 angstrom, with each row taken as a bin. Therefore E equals 694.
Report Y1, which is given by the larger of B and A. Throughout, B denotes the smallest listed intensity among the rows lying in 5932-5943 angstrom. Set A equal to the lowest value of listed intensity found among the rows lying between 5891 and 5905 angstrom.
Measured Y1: 5.9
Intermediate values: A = 4.759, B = 5.859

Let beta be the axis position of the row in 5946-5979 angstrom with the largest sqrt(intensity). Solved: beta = 5963.43 angstrom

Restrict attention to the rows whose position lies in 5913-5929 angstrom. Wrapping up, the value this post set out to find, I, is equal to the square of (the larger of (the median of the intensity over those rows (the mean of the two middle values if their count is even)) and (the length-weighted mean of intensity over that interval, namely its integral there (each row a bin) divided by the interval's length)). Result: 36.2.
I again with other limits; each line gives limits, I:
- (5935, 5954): 33.1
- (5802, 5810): 40.5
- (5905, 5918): 34.3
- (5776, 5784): 35.7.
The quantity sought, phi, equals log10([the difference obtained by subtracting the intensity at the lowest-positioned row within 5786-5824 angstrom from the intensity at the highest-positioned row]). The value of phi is -1.1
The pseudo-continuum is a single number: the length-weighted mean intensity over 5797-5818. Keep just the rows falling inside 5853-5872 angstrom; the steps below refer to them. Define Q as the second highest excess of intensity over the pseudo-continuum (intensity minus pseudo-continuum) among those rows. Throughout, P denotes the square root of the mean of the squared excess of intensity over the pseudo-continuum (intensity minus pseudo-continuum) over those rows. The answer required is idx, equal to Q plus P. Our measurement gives 0.35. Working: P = 0.49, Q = -0.14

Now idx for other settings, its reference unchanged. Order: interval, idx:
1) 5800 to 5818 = 0.33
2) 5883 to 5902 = 0.17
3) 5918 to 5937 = 0.22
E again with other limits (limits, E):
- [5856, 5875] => 632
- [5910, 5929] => 683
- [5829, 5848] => 669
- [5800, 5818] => 689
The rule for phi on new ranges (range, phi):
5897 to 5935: -0.1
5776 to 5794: -0.9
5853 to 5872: -1.2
